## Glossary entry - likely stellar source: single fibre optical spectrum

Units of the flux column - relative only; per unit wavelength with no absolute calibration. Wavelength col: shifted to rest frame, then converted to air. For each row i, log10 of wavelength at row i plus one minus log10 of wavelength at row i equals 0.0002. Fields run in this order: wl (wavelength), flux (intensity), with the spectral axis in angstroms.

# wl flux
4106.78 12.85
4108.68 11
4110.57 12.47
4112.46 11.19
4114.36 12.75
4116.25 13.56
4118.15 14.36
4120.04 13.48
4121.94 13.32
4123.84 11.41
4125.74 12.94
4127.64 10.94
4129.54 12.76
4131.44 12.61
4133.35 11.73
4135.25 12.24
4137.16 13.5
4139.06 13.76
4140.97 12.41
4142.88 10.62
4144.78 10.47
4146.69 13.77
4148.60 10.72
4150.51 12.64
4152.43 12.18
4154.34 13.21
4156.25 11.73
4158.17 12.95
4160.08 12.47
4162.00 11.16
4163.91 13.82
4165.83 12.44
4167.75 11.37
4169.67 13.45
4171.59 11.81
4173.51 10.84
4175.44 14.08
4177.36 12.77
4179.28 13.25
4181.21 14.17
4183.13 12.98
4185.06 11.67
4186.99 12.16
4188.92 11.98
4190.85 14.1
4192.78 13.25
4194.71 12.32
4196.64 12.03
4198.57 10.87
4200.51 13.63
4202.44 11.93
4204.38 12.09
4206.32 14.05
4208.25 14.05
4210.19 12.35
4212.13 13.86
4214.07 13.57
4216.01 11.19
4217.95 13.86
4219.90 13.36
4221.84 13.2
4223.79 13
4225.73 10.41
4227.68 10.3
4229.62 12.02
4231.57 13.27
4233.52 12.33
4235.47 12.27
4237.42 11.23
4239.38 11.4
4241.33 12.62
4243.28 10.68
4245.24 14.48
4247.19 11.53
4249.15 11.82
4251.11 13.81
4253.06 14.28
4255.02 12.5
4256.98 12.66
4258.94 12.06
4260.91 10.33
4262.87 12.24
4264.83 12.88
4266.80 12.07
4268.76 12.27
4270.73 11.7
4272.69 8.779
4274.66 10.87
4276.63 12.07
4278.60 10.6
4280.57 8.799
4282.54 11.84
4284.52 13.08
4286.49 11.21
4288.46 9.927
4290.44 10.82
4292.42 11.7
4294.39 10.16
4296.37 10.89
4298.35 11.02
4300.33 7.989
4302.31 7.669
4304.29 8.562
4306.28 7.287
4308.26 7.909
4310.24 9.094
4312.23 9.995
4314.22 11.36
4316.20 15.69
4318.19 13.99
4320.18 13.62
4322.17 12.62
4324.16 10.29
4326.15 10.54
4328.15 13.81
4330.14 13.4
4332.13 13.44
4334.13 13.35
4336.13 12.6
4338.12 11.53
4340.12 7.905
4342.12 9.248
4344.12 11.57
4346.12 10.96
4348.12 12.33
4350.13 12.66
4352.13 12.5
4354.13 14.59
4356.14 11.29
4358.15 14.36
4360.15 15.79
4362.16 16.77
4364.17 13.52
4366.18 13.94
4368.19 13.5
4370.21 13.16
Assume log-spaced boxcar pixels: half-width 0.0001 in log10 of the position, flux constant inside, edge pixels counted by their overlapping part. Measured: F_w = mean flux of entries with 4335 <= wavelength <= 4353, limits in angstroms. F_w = 11.26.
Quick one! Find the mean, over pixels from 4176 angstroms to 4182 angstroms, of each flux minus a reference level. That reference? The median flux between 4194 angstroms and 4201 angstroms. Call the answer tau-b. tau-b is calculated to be 1.2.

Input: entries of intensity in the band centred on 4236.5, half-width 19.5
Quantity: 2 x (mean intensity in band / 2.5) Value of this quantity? 9.9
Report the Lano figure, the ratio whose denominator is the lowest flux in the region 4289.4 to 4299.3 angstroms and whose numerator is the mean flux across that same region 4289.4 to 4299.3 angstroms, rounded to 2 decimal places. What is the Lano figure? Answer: 1.07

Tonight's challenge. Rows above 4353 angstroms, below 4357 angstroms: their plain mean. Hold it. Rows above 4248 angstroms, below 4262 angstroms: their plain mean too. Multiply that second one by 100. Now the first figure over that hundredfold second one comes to 0.0104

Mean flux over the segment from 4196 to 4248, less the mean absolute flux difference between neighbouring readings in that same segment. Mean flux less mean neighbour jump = 11.1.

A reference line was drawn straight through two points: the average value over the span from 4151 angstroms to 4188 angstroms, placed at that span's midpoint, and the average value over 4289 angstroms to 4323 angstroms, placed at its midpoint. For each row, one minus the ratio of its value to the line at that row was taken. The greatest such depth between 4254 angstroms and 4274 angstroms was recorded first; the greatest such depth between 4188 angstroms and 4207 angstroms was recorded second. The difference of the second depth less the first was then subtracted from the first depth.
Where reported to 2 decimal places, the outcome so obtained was 0.31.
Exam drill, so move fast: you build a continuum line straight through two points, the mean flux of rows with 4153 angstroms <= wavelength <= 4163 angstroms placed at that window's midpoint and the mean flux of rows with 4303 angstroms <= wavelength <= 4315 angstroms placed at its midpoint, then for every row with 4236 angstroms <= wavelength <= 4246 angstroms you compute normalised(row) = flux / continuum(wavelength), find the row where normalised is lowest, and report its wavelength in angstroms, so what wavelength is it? 4243.28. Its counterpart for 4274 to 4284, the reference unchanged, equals 4280.57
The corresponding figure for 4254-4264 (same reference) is 4260.91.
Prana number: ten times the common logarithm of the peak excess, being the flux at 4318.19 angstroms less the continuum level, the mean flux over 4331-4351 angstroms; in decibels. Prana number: 3.9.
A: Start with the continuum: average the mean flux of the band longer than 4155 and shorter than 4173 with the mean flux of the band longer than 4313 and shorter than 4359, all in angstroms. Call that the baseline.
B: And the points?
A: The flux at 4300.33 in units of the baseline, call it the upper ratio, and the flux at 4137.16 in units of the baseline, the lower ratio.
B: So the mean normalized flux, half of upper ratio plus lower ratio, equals 0.87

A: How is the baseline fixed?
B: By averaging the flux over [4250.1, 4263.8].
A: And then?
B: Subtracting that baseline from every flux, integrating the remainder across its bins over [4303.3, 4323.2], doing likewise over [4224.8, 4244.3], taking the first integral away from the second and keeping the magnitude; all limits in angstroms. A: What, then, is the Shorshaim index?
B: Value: 13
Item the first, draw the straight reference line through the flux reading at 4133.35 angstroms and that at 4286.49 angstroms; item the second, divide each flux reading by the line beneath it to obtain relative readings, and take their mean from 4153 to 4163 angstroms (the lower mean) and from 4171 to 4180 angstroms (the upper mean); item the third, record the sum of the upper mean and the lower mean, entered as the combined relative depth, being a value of 2.14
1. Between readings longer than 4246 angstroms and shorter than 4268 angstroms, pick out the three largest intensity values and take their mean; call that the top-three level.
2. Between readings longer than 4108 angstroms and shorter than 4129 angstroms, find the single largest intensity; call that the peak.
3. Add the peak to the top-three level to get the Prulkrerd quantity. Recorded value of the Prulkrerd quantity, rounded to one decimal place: 28.0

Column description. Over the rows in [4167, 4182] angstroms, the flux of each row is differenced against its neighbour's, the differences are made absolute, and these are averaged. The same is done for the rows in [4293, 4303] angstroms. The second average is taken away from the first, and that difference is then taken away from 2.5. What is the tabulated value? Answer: 2.0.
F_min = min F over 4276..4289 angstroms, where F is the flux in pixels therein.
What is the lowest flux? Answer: 8.799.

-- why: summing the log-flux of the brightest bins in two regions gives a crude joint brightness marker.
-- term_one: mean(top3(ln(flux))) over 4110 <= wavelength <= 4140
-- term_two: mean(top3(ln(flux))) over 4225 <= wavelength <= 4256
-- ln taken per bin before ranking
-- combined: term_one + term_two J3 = 5.28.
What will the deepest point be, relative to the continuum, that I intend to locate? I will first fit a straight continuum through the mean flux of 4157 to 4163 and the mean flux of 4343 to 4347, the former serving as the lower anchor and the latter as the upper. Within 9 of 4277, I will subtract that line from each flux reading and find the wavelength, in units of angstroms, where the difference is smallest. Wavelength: 4272.69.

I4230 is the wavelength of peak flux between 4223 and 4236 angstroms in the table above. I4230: 4231.57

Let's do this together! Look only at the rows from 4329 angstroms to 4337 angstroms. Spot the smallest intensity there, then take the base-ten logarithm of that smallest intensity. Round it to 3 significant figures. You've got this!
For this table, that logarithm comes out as 1.10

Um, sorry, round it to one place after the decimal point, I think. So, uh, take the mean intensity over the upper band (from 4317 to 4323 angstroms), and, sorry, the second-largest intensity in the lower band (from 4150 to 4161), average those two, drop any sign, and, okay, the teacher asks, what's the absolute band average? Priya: 13.2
